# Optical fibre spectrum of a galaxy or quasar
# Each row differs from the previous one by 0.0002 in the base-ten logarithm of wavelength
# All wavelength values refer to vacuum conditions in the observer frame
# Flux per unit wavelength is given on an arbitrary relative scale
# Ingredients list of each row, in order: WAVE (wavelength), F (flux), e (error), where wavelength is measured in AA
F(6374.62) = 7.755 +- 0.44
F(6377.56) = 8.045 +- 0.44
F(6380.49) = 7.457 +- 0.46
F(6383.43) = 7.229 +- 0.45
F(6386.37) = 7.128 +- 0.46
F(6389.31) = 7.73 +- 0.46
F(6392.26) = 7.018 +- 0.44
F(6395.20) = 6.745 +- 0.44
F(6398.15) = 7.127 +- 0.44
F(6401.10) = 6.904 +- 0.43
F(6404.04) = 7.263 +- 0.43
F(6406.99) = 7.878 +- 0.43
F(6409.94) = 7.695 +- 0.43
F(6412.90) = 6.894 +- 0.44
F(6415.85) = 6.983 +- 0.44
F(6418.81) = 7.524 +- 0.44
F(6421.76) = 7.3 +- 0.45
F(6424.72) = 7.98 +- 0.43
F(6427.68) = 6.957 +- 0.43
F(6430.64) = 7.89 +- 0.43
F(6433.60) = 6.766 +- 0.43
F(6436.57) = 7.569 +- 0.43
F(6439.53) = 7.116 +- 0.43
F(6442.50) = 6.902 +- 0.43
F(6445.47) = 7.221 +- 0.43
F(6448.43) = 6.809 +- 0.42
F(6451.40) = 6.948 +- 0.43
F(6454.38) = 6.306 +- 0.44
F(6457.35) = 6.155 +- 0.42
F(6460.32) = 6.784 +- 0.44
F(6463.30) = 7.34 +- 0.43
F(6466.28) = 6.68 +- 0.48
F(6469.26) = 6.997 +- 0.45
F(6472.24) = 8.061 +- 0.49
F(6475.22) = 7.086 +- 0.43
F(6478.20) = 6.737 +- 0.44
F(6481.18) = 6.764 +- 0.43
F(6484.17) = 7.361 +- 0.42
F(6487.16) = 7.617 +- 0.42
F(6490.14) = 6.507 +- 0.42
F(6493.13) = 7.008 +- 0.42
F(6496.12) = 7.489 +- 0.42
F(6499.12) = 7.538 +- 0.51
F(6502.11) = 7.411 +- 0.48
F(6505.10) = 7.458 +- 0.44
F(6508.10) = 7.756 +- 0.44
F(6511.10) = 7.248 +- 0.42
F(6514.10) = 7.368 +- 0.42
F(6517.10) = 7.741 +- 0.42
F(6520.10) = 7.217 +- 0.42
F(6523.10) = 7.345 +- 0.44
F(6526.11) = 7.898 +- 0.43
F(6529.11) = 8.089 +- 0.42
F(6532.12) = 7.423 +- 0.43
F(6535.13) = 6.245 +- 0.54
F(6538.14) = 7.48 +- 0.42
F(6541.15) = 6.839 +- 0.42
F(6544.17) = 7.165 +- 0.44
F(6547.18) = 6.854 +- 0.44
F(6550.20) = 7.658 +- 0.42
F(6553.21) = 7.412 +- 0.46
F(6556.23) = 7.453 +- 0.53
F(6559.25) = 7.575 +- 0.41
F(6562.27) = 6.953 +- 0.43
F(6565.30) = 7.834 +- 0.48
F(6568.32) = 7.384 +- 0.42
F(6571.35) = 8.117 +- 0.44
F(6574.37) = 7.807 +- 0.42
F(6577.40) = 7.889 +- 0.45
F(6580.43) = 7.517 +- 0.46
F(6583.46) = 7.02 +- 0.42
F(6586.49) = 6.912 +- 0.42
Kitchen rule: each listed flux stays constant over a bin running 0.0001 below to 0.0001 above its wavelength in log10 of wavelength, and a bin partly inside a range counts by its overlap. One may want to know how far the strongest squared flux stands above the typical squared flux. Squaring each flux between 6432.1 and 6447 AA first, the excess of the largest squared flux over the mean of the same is 6.6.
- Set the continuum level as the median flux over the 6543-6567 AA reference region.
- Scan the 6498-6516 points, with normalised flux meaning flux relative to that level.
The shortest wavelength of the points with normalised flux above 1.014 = 6499.12 AA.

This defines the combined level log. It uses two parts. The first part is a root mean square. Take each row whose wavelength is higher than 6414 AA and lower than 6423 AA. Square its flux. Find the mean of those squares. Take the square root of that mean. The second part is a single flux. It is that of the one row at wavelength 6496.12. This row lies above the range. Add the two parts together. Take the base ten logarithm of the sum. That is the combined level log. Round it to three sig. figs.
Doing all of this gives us 1.17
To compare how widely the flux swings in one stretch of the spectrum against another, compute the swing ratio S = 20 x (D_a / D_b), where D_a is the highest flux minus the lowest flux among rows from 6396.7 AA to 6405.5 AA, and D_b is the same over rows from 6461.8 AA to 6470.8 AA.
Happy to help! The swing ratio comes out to 11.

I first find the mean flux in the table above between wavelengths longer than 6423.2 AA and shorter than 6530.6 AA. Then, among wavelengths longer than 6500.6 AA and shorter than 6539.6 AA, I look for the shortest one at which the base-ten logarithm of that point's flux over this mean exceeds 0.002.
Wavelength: 6502.11 AA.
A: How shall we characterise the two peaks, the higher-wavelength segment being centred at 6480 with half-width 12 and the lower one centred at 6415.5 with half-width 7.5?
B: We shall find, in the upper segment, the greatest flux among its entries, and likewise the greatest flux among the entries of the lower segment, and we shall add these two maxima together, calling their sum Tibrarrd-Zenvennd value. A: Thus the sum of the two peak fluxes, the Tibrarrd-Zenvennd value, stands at 15.8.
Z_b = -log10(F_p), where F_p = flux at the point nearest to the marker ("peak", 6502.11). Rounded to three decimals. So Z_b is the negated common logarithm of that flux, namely -0.870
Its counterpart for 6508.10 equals -0.890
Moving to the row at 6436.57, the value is -0.879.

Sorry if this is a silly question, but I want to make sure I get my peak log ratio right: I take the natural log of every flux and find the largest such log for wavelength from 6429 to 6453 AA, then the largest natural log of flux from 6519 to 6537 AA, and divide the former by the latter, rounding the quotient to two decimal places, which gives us 0.99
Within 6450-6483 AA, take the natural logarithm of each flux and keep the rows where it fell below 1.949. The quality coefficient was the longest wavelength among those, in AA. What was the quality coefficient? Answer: 6481.18 AA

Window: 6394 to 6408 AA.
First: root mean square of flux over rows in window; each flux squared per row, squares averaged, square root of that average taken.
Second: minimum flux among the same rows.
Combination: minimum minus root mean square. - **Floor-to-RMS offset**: -0.45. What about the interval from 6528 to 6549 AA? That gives -0.93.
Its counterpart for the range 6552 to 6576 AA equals -0.62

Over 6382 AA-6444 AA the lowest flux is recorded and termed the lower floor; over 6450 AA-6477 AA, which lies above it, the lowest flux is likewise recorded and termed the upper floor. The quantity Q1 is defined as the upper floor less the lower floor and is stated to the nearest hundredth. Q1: -0.59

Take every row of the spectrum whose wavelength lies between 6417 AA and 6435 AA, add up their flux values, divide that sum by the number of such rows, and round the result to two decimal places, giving 7.40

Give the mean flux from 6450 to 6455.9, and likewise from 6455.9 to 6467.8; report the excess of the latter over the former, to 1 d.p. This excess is 0.1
